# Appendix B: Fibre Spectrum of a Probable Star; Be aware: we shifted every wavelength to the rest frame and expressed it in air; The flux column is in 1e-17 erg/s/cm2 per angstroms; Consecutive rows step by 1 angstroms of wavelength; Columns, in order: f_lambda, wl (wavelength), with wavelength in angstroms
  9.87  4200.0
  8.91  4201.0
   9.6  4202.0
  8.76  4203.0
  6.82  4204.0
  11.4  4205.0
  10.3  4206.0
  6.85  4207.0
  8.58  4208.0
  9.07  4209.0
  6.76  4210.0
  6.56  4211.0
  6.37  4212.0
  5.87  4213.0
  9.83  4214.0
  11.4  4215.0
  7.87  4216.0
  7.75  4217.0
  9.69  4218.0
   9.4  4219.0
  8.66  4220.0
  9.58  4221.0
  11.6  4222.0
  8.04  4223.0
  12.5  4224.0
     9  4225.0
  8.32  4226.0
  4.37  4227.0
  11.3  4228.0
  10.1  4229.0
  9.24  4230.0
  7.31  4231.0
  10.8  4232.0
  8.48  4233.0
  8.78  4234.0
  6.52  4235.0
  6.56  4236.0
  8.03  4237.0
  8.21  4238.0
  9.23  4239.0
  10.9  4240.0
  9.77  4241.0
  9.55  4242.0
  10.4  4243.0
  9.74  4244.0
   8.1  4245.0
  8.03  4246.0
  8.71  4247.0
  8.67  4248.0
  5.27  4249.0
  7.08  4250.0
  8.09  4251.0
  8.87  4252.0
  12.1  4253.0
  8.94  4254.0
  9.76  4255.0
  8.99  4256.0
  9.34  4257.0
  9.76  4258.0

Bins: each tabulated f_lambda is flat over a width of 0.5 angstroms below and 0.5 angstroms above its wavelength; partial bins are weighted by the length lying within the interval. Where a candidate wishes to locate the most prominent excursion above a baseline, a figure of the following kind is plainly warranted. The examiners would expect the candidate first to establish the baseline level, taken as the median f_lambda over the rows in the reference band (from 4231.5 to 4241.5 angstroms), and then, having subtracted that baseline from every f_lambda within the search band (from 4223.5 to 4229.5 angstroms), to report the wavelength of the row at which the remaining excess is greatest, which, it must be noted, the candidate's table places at 4224.0 angstroms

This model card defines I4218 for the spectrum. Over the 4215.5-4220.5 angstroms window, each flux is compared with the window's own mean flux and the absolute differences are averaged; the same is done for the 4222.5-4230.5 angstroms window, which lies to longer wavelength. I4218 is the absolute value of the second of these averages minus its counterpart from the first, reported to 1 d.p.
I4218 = 1.0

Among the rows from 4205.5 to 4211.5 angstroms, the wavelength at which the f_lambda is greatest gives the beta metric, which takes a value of 4206.0 angstroms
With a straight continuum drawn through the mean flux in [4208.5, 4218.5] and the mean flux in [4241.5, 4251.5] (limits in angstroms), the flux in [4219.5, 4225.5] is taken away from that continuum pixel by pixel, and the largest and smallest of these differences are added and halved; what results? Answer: -2.1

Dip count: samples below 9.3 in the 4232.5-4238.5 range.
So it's 6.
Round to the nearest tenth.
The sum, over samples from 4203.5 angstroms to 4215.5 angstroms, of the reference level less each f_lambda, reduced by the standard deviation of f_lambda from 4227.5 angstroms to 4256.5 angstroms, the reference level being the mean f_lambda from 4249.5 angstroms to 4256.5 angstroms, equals 8.1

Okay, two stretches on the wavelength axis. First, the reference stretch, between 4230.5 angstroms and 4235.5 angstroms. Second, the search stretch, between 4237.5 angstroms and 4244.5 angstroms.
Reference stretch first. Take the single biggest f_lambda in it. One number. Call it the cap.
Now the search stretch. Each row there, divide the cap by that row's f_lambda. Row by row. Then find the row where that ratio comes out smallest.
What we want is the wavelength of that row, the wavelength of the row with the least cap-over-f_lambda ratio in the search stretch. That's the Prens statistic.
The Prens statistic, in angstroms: 4240.0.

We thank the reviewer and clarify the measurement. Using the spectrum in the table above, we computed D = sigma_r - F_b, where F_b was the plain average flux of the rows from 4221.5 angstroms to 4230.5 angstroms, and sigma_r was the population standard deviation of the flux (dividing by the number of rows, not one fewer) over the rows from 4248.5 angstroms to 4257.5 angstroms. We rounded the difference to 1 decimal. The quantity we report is -7.6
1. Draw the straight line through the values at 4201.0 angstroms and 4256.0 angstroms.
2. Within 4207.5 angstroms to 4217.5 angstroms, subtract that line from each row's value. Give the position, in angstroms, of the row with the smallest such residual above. 4213.0 angstroms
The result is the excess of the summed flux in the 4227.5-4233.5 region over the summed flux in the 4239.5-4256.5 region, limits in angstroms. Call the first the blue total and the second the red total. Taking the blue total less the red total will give -96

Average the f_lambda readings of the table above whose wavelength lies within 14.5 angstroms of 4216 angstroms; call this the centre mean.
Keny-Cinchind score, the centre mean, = 8.8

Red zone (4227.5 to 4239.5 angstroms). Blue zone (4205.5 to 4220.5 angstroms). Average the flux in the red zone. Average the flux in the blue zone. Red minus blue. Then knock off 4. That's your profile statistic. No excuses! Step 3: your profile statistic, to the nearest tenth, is -3.6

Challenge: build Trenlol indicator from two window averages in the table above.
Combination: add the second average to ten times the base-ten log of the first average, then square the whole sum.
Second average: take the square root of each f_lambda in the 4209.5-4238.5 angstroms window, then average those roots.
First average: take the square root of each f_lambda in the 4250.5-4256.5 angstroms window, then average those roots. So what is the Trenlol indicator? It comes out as 60.6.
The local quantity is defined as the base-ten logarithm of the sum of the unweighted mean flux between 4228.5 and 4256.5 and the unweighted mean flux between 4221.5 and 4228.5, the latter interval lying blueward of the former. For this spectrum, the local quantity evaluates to 1.26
